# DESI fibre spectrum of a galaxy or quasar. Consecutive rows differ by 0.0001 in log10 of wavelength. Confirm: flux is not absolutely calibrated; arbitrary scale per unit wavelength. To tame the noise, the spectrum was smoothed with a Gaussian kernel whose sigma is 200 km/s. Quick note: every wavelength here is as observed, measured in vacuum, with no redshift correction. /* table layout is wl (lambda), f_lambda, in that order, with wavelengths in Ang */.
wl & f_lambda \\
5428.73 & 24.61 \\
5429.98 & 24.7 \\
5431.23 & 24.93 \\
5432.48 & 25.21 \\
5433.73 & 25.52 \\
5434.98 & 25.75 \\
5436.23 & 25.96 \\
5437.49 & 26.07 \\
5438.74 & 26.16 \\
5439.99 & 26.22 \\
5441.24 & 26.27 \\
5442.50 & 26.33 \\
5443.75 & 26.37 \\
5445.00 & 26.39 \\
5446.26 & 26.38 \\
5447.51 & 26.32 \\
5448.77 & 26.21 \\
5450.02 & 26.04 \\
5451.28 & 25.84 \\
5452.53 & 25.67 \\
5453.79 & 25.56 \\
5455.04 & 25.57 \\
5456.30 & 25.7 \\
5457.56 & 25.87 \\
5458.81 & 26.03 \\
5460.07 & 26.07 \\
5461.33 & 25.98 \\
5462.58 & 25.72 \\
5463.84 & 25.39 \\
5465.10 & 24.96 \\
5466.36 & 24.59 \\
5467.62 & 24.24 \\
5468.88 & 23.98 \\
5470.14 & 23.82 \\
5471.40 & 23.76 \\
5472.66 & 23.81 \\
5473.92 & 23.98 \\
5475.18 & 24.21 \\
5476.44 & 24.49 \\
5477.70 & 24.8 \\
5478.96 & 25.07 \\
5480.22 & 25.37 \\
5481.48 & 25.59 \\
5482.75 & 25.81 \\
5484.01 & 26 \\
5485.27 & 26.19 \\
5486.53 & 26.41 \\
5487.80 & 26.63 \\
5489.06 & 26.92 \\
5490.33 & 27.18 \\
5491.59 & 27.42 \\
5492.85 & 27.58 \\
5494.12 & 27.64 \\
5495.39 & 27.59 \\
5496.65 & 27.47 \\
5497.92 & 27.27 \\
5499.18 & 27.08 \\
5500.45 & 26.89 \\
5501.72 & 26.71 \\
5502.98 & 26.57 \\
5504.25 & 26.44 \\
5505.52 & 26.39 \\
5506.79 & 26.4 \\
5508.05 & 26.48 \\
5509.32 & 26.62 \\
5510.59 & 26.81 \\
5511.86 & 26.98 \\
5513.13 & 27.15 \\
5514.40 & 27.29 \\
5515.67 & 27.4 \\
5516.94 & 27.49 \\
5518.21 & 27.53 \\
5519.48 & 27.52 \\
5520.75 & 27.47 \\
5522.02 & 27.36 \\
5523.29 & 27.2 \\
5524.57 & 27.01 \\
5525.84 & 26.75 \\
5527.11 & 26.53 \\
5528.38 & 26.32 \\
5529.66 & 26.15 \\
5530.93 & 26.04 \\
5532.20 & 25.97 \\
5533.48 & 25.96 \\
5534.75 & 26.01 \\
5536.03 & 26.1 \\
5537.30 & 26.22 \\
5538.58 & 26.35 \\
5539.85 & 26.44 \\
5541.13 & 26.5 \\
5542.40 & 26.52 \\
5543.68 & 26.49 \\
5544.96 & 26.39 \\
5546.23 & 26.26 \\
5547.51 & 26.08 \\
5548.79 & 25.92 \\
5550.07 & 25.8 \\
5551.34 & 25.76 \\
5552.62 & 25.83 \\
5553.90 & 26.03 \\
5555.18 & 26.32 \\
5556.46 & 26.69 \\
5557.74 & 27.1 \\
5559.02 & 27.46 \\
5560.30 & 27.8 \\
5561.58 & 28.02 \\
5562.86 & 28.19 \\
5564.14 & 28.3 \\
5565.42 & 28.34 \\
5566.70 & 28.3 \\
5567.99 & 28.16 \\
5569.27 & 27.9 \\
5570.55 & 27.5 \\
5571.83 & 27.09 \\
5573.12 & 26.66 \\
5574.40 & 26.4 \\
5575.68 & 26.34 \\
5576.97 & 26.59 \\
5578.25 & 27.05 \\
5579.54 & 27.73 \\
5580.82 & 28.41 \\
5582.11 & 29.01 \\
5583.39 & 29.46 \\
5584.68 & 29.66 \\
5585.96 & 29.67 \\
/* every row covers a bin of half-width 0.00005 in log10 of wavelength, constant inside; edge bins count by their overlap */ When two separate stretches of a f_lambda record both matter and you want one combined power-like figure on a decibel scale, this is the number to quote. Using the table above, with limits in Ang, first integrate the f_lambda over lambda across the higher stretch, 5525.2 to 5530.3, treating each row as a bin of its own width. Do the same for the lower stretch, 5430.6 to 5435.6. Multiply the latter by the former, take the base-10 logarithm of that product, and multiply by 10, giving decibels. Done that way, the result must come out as 42.3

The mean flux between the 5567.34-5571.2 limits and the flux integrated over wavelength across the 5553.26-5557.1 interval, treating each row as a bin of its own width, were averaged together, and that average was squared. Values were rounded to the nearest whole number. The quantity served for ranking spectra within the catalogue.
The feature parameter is 4157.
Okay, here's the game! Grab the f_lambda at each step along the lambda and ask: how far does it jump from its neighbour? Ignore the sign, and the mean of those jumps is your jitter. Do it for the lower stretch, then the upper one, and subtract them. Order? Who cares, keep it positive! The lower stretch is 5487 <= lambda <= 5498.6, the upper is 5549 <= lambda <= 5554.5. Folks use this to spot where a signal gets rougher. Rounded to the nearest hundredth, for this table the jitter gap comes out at 0.07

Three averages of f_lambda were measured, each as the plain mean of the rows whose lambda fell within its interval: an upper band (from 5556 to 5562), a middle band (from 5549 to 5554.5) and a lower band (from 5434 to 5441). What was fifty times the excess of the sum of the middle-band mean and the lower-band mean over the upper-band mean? 1224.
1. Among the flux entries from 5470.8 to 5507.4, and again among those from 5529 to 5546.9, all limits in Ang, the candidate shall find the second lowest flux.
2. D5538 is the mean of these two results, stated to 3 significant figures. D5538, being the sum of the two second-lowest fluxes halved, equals 24.9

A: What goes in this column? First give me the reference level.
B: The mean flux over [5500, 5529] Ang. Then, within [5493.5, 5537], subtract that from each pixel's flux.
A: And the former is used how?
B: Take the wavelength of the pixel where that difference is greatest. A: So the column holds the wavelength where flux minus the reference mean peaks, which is 5494.12 Ang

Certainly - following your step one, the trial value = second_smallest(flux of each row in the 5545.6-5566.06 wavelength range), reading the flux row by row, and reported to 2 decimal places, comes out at 25.80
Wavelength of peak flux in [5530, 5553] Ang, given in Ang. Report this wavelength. 5542.40 Ang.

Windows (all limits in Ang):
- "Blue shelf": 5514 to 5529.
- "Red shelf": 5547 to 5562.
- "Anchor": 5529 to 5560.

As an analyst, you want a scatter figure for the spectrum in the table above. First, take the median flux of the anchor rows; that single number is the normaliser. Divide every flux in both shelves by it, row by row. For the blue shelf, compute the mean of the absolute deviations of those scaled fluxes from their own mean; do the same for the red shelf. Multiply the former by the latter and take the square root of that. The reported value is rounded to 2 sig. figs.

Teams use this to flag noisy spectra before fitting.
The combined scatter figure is 0.019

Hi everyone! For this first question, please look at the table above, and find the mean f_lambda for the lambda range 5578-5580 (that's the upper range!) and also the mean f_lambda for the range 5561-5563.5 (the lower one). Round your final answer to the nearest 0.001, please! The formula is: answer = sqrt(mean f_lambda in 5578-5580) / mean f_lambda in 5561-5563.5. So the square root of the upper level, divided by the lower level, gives 0.186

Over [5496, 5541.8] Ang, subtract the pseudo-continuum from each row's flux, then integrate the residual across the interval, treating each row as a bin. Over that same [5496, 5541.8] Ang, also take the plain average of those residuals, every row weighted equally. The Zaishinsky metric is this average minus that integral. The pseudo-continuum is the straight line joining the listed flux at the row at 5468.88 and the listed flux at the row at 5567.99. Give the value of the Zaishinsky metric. -29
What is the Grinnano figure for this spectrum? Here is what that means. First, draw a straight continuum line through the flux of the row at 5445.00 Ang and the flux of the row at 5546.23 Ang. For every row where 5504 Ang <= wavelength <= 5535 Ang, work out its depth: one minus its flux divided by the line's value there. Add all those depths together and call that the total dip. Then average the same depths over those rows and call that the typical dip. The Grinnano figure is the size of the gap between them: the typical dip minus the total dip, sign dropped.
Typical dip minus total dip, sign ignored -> 0.43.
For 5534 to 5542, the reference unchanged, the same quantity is 0.00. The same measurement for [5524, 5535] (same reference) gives 0.01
